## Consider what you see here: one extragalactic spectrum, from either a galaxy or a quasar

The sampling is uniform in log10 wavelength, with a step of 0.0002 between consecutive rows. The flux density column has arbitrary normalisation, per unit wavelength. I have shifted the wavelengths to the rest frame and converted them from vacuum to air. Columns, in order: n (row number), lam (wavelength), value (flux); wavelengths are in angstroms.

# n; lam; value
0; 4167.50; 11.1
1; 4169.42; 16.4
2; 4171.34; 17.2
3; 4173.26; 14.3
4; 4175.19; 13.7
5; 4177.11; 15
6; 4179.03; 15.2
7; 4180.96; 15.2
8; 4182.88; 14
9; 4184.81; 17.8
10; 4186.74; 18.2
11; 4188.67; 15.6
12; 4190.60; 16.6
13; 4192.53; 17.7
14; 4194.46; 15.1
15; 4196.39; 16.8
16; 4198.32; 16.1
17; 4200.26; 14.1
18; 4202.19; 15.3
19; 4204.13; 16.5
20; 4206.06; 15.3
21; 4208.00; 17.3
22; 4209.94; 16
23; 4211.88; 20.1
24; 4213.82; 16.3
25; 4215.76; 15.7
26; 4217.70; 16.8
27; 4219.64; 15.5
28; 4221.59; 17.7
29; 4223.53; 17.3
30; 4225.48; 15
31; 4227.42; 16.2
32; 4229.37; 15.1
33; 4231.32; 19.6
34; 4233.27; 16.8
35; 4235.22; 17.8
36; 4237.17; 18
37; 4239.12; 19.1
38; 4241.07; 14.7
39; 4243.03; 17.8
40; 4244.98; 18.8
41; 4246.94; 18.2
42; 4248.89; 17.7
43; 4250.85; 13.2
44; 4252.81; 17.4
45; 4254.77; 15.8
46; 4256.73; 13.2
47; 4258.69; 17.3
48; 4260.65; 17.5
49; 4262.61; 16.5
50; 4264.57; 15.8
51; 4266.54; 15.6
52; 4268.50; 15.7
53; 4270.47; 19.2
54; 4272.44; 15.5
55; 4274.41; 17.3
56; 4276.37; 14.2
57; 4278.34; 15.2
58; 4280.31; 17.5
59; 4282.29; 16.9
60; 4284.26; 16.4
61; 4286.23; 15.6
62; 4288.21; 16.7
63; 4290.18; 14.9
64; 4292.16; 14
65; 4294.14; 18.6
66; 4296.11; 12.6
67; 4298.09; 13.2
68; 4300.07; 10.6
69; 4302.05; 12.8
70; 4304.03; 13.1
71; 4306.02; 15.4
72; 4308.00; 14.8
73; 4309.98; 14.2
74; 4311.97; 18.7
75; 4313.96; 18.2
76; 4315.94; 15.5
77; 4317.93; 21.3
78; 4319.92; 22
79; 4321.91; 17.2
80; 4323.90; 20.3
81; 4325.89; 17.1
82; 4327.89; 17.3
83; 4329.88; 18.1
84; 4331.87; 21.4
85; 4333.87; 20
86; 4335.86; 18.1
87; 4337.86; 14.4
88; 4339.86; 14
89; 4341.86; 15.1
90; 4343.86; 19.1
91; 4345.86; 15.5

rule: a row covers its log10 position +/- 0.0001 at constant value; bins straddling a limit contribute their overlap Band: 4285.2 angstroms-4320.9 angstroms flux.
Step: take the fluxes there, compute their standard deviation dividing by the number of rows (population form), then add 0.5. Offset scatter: 3.48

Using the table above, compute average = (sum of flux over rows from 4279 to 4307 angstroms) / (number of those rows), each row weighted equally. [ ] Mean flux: 14.9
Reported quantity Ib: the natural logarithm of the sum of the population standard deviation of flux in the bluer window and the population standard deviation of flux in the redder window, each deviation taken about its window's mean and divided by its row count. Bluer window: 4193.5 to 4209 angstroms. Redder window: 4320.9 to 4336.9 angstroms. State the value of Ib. 0.93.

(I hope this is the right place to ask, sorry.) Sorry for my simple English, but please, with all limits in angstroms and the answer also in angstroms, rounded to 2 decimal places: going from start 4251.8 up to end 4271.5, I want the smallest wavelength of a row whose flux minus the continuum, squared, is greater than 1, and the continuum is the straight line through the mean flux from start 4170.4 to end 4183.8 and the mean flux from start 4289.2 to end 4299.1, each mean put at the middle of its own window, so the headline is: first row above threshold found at 4252.81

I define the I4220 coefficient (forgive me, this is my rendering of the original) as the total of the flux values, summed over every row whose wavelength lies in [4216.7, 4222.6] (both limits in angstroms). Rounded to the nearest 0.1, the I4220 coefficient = 50.0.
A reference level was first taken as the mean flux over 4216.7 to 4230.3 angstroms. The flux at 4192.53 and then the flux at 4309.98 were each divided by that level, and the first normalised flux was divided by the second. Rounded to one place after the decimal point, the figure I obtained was 1.2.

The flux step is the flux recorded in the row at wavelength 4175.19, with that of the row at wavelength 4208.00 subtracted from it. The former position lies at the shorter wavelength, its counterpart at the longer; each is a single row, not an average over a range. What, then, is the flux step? -3.6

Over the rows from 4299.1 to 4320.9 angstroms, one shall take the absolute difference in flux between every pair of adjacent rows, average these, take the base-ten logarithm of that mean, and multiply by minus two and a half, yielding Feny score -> -0.76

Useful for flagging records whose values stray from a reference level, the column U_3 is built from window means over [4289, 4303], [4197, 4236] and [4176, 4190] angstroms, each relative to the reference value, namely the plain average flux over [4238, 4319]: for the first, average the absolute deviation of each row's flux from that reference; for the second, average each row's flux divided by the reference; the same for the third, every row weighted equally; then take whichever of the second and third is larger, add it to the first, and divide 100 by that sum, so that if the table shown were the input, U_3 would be 25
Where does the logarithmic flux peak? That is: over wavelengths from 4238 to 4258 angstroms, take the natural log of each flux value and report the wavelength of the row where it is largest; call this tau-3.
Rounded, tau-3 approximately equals 4239.12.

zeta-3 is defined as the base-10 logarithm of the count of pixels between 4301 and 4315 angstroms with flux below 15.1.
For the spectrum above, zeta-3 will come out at 0.60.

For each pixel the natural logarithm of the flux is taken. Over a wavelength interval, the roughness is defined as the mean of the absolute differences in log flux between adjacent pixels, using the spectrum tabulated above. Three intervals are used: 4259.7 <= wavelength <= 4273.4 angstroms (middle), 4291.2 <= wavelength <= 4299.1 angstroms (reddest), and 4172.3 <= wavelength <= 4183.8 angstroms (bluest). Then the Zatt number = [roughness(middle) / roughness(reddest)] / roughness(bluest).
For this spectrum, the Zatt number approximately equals 8.1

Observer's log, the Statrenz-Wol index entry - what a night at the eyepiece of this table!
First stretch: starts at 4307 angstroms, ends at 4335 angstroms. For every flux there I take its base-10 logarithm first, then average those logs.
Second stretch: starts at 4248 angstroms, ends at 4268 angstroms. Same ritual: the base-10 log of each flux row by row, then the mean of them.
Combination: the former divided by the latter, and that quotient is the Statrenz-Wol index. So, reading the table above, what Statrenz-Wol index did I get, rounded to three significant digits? 1.05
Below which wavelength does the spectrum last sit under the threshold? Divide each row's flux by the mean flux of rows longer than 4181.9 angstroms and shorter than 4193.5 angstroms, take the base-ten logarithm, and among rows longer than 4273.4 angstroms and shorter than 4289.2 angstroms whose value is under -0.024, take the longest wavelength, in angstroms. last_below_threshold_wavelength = 4286.23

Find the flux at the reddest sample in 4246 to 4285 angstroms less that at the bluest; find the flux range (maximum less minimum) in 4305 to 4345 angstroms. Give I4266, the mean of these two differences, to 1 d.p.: 3.1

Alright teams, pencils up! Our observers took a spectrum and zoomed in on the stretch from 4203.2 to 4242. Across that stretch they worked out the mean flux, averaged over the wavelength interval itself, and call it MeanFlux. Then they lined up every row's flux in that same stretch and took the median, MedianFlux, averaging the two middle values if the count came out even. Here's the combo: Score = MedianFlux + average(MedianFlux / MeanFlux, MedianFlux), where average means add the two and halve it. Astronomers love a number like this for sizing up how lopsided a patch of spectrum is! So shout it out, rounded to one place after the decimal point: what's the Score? 25.5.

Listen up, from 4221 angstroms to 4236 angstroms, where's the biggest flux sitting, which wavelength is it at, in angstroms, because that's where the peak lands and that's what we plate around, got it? 4231.32 angstroms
